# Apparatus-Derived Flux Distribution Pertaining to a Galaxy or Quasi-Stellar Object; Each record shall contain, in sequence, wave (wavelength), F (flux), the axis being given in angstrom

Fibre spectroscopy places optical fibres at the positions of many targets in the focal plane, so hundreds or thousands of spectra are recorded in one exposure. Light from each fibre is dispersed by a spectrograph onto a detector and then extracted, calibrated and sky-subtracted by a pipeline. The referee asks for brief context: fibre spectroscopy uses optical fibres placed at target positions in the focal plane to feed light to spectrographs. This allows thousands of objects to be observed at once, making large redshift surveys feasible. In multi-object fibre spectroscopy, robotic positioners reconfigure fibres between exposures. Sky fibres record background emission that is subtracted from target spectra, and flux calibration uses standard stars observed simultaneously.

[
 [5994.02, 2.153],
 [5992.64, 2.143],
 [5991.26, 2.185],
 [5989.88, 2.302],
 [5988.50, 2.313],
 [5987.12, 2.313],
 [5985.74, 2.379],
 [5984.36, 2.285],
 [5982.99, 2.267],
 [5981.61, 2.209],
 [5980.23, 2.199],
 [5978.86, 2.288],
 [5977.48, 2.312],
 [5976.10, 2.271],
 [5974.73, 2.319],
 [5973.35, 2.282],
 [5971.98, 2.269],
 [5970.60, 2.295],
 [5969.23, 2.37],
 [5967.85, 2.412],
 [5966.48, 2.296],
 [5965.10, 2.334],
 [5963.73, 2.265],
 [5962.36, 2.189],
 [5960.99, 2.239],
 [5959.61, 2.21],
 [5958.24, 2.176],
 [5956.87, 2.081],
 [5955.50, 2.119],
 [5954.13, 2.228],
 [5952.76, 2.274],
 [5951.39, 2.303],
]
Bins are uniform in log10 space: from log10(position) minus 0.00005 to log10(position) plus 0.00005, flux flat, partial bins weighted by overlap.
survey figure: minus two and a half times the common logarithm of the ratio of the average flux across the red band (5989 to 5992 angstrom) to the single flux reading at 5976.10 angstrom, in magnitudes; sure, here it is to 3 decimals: 0.013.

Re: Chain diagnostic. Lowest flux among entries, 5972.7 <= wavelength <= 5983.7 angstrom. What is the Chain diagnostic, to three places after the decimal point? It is 2.199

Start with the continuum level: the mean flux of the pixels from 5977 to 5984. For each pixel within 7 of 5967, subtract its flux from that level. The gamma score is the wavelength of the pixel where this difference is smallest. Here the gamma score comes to 5967.85 angstrom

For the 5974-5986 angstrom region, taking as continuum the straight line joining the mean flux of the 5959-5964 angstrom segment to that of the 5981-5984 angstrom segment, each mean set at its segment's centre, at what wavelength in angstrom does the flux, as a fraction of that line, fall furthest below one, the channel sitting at 5980.23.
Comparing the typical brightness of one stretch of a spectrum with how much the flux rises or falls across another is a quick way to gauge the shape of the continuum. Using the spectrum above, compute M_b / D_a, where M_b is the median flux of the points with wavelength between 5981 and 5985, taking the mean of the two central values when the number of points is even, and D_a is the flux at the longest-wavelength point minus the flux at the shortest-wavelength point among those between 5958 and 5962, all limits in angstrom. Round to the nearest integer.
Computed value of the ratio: 36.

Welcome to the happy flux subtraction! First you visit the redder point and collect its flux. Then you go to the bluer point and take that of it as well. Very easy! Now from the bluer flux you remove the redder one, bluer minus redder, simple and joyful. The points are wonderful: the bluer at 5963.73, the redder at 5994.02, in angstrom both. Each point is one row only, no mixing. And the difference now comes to 0.11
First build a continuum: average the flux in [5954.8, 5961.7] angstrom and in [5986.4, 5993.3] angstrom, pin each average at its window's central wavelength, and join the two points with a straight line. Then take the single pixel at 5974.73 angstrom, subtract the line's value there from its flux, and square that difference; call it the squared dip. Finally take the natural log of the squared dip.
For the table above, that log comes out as -4.4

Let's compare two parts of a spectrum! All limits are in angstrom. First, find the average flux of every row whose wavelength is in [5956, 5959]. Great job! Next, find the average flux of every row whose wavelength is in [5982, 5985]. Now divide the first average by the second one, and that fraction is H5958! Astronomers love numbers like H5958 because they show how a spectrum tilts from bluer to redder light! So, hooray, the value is 0.94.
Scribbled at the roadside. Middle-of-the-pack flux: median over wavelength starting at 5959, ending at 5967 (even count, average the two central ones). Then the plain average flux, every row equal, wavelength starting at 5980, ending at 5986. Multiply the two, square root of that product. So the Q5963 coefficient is 2.26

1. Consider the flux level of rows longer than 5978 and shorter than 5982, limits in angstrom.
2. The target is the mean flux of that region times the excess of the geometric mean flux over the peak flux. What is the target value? -0.126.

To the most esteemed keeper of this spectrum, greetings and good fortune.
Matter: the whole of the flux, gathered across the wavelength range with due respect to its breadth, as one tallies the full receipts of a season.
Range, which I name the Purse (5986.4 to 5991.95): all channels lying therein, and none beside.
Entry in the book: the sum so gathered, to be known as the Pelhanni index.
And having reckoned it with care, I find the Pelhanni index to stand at 12.6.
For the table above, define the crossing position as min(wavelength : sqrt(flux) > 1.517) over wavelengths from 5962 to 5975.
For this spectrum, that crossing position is 5965.10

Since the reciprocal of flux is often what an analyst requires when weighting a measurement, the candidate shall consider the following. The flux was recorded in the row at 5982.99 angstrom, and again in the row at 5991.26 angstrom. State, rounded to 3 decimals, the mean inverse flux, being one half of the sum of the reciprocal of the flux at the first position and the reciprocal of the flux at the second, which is 0.449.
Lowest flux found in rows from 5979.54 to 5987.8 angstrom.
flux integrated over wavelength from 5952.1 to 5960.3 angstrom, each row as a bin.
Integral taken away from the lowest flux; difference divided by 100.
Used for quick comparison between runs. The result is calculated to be -0.16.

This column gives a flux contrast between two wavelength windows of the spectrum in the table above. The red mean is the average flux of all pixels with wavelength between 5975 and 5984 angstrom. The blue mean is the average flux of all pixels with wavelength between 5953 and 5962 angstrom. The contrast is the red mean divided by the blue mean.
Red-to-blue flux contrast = 1.04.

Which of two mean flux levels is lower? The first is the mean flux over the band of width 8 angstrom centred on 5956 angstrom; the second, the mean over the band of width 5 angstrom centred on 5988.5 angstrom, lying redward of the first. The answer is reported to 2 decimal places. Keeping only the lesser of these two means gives 2.18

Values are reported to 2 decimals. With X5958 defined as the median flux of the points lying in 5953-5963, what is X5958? 2.19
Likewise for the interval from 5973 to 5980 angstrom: 2.29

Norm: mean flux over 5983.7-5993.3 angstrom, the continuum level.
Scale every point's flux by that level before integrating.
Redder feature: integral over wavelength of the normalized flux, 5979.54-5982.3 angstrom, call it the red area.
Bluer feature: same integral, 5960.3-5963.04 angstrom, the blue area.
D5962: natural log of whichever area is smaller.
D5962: 0.98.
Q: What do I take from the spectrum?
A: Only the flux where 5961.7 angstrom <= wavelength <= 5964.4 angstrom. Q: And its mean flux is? 2.23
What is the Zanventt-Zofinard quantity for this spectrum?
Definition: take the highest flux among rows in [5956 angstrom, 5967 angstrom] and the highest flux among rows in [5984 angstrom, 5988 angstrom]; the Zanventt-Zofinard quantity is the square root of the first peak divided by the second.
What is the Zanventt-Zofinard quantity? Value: 0.99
